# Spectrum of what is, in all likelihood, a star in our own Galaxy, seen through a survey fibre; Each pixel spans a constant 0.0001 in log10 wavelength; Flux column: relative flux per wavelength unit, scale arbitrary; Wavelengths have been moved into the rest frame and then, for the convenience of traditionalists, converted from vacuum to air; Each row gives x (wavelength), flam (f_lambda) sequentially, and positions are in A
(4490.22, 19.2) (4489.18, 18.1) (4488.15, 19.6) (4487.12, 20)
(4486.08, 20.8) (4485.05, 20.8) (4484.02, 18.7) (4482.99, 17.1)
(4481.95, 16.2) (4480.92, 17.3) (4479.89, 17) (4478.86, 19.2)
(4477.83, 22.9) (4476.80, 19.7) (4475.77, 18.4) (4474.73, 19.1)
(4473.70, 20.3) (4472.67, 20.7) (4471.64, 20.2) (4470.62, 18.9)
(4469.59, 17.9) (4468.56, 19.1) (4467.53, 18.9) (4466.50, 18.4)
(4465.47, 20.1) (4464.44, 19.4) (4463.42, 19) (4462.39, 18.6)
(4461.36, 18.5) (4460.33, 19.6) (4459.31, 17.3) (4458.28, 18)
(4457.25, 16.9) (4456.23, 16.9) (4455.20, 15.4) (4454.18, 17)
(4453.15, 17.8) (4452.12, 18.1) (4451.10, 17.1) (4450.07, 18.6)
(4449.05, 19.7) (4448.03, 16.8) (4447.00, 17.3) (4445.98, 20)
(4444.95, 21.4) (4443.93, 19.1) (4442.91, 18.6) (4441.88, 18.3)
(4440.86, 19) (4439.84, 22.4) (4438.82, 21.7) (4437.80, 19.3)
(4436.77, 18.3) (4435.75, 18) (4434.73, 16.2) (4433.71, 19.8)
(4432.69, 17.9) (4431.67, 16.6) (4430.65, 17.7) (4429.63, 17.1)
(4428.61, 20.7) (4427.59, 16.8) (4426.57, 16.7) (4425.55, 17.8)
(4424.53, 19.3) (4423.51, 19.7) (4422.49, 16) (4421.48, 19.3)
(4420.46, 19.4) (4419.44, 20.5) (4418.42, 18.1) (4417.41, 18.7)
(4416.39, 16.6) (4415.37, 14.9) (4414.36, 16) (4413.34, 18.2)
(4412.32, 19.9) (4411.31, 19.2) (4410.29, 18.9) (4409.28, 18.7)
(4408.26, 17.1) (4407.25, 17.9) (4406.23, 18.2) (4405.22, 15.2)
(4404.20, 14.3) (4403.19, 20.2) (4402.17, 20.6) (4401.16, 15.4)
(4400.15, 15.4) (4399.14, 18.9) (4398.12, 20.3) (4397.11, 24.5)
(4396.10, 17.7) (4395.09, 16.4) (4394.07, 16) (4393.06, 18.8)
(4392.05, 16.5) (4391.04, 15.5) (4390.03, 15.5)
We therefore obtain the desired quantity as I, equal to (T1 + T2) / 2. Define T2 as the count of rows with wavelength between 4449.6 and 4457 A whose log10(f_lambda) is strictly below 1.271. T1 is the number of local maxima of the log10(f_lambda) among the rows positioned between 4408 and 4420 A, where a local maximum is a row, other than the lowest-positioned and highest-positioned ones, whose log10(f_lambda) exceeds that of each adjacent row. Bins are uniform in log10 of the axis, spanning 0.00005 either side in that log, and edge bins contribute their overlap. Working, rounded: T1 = 2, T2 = 7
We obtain 4.50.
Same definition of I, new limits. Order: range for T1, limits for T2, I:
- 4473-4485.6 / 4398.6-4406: 3.00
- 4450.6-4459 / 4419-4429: 2.50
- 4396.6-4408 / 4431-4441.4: 3.50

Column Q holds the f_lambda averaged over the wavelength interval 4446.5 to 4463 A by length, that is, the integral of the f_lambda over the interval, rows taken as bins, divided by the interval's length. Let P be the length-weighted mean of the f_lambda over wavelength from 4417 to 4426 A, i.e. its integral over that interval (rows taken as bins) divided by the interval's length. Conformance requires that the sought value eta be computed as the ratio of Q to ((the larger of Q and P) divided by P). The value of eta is 17.7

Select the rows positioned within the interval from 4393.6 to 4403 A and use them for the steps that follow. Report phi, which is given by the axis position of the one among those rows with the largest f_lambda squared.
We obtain 4397.11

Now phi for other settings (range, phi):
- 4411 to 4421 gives 4419.44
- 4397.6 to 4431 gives 4428.61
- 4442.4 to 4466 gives 4444.95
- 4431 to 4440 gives 4439.84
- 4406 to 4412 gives 4411.31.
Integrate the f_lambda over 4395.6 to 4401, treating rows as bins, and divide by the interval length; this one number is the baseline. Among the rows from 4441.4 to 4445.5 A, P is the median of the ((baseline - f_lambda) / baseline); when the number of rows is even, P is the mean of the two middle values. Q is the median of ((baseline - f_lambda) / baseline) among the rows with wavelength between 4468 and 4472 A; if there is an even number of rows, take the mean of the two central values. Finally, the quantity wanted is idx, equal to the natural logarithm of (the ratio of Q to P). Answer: -0.8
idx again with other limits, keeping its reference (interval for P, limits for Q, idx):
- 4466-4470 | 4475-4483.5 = 1.0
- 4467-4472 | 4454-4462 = 2.2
